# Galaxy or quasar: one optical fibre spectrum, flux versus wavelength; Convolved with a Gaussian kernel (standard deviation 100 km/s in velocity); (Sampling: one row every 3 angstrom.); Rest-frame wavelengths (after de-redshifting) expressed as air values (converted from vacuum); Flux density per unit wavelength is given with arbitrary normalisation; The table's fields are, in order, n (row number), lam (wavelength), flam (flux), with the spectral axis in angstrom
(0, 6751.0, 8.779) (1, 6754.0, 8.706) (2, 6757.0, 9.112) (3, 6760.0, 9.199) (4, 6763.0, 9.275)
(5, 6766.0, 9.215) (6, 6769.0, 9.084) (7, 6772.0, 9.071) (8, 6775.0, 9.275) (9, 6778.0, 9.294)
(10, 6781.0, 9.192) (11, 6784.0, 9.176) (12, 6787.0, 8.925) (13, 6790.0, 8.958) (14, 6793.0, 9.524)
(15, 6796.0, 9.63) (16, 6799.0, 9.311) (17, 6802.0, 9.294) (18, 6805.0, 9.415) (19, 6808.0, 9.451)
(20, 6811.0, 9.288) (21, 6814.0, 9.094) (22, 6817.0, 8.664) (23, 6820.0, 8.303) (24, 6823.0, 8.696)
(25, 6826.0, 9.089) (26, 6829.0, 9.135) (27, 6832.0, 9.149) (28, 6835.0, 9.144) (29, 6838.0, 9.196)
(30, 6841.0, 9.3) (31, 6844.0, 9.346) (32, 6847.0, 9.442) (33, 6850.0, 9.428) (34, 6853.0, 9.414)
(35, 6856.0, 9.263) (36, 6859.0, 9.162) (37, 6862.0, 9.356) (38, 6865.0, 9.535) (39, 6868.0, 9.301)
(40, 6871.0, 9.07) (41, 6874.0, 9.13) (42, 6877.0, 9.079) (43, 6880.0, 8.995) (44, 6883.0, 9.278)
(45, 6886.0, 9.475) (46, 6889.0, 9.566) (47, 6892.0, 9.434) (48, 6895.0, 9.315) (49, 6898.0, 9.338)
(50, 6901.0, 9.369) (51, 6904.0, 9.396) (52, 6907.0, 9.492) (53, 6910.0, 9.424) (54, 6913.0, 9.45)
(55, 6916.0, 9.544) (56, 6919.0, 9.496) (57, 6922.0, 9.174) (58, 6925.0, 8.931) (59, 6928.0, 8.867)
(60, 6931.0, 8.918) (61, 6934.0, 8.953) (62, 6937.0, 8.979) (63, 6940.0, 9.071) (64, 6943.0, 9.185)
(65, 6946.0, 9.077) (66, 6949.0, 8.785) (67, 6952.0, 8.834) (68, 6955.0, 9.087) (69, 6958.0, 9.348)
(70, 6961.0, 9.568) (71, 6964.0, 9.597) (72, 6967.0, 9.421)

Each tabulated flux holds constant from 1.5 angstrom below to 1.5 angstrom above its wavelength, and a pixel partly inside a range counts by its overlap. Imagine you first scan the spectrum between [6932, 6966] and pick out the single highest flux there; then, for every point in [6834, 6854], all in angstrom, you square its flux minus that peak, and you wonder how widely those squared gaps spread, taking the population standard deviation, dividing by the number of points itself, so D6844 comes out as 0.07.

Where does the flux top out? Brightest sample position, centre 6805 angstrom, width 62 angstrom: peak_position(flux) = 6796.0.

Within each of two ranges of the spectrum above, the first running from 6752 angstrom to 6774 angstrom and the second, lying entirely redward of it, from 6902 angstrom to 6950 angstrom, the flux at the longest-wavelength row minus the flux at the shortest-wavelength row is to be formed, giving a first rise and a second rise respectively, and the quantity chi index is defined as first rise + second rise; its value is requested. -0.25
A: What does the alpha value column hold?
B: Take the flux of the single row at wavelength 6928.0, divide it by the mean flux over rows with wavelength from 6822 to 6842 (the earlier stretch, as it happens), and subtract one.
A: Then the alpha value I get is -0.026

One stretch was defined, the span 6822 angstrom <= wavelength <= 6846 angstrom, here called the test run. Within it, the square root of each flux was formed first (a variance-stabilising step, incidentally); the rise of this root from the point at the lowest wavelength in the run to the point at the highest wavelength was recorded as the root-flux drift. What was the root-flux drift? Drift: 0.11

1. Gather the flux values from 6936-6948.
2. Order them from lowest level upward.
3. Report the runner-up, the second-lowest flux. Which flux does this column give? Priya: 9.071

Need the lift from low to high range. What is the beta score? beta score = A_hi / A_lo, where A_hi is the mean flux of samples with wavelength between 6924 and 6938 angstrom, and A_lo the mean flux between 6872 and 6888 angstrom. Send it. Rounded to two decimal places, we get 0.97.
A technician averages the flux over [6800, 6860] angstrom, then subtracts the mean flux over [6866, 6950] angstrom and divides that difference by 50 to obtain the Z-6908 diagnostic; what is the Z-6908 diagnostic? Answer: -0.0011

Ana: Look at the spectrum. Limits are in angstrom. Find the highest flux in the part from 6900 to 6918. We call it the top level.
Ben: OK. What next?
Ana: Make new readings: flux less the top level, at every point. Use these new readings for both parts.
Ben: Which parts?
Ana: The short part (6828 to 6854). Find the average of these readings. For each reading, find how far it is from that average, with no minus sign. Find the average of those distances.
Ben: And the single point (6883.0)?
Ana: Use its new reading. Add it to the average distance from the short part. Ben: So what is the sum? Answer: -0.15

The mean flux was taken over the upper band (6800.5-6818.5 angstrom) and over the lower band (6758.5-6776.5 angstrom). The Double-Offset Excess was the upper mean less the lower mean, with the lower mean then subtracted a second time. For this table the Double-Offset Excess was -9.17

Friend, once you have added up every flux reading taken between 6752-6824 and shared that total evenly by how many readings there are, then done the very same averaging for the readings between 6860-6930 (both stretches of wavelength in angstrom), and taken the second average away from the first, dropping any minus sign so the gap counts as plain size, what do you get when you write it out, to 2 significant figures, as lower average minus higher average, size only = 0.17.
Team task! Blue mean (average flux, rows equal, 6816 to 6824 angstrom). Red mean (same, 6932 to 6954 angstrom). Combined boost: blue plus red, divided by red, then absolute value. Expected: 1.95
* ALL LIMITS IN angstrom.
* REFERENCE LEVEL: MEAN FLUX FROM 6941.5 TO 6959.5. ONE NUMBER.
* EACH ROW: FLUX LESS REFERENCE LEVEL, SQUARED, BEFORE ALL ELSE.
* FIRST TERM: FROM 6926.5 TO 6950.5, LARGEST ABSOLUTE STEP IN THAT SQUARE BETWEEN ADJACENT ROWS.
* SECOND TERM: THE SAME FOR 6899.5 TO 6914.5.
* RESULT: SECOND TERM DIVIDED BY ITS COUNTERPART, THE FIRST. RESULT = 1.1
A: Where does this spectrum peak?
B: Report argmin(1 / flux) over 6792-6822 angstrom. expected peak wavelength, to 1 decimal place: 6796.0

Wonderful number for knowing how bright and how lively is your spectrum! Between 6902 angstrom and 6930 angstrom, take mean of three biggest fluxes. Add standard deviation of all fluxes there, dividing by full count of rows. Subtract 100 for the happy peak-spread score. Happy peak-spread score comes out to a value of -90.2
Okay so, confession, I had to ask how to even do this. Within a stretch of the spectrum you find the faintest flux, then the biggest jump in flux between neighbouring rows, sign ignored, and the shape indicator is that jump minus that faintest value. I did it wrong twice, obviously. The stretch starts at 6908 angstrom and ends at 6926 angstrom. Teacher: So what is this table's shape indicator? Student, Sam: -8.6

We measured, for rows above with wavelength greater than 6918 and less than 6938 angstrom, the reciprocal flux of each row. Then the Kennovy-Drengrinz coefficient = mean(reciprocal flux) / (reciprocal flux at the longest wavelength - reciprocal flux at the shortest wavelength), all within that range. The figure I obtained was 18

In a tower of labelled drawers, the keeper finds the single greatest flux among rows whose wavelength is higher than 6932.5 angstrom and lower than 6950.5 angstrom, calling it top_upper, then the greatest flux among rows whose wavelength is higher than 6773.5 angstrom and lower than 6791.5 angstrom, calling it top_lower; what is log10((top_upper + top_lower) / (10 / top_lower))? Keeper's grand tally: 1.23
